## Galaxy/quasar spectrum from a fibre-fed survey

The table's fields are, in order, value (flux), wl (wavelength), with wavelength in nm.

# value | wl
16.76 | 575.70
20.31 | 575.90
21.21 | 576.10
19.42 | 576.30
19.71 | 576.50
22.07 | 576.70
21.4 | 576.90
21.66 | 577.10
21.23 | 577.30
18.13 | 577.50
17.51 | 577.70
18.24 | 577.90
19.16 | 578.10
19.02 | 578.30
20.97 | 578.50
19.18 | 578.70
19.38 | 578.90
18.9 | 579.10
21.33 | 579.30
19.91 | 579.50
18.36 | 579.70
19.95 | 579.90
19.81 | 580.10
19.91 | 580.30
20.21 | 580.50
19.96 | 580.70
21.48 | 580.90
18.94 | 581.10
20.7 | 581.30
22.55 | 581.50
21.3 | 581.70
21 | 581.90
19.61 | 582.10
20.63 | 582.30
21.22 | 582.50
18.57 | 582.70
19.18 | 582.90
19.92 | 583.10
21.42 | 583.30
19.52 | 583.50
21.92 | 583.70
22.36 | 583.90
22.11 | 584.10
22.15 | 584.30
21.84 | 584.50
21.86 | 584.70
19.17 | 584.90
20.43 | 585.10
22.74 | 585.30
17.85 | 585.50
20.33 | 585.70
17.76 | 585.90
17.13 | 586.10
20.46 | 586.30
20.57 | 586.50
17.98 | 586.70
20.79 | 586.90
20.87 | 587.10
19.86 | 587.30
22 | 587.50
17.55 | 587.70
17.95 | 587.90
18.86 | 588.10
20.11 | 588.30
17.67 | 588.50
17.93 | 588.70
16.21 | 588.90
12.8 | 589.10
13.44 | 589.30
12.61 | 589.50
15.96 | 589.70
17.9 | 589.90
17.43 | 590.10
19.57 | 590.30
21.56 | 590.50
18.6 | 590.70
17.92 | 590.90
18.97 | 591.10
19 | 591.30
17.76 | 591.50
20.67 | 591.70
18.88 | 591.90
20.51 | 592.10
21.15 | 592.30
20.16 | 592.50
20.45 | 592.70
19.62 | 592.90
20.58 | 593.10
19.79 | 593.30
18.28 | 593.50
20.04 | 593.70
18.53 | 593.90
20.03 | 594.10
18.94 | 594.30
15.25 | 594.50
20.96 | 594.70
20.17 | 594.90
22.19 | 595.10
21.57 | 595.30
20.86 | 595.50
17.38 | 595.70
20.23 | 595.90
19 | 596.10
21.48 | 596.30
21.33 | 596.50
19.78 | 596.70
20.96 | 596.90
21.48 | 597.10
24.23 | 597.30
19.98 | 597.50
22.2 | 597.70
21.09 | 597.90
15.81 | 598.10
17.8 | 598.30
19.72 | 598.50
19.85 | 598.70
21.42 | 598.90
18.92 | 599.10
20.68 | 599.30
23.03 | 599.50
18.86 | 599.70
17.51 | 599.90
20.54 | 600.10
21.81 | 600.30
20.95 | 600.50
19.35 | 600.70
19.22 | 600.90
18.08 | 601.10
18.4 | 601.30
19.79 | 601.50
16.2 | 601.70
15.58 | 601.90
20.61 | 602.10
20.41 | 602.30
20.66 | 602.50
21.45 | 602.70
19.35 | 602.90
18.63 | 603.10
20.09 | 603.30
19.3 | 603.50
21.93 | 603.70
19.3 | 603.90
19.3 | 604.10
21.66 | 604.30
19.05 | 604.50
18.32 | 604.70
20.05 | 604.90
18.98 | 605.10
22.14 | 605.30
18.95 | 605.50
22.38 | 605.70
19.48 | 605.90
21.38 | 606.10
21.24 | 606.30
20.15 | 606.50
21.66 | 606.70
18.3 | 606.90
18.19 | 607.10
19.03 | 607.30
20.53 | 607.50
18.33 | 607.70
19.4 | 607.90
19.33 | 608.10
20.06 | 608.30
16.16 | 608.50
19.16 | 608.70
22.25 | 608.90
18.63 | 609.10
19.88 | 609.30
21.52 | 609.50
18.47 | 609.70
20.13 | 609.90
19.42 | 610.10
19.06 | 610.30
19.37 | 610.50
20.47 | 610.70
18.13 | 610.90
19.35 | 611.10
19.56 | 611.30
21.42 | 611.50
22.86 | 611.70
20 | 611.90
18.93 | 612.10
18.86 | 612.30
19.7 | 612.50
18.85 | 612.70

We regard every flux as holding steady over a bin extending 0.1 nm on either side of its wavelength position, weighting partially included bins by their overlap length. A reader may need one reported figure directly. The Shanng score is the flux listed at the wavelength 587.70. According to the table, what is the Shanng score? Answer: 17.55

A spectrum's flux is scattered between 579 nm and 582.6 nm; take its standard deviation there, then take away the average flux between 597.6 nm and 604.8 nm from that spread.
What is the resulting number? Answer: -18.6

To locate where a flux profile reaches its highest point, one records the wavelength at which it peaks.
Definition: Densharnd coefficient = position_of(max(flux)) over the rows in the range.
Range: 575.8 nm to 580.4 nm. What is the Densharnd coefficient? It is 576.70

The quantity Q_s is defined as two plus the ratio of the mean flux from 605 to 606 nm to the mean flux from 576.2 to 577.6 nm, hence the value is 2.99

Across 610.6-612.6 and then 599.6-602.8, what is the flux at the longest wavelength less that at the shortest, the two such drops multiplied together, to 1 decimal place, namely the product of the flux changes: -2.0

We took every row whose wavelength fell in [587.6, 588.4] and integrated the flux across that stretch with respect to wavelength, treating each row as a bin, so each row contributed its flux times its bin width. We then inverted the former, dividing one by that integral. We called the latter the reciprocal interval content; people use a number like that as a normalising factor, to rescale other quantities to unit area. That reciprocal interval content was 0.0671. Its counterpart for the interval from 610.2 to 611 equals 0.0649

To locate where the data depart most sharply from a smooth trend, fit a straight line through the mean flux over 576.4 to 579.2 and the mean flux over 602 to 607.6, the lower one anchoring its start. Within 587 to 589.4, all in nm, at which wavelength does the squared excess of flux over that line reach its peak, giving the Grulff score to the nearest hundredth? 589.10 nm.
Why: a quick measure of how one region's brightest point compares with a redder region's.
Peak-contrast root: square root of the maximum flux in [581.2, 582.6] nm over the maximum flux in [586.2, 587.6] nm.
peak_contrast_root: 1.01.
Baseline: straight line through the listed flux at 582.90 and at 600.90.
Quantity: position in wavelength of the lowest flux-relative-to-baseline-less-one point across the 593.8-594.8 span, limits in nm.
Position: 594.50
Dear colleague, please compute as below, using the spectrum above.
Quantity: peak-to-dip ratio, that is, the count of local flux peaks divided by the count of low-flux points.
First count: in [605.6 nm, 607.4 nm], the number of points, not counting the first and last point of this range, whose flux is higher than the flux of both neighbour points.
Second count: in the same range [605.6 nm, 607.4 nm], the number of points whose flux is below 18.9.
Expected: 1.0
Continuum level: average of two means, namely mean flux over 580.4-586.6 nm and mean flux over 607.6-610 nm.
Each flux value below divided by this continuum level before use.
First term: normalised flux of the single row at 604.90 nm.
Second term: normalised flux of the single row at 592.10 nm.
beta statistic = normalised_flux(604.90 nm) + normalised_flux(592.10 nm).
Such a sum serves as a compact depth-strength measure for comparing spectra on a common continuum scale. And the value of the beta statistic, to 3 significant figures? 2.03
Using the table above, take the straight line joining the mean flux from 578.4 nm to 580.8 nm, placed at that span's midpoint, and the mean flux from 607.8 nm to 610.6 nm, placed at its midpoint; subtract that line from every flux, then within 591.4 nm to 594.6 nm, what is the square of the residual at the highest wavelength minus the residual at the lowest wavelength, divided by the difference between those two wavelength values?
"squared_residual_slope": 0.68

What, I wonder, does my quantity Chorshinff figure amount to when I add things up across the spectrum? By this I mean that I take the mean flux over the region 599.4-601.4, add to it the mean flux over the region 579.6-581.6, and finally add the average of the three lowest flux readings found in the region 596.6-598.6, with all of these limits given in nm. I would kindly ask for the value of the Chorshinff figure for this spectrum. 57.7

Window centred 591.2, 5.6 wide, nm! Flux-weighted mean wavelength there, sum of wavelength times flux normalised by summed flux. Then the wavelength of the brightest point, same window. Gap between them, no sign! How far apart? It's 0.83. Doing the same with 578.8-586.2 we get 2.79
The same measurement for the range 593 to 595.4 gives 0.88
